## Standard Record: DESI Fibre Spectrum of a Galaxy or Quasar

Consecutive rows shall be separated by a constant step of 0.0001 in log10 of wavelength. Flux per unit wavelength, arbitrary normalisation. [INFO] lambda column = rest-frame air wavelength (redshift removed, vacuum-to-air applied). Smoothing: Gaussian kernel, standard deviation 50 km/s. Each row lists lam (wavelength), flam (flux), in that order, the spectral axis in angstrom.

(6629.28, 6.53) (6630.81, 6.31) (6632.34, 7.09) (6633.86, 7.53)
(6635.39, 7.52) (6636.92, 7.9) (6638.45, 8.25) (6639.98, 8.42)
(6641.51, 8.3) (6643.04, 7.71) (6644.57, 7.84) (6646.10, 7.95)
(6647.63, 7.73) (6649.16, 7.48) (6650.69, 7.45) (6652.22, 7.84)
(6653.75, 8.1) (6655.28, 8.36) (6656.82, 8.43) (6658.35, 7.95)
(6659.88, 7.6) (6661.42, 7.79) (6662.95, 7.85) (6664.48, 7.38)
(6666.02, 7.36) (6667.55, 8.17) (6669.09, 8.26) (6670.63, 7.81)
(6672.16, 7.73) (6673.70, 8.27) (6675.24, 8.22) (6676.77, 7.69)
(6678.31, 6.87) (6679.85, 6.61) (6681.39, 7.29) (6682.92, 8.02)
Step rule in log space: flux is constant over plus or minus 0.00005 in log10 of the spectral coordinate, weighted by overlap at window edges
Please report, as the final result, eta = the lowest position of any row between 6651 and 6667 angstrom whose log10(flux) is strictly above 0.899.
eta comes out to 6653.75 angstrom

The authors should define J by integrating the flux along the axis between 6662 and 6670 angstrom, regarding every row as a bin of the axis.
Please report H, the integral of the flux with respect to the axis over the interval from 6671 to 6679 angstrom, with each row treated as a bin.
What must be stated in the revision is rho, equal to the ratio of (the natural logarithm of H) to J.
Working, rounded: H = 62.2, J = 62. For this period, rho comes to 0.066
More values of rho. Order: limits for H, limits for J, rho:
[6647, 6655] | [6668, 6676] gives 0.064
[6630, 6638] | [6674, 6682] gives 0.069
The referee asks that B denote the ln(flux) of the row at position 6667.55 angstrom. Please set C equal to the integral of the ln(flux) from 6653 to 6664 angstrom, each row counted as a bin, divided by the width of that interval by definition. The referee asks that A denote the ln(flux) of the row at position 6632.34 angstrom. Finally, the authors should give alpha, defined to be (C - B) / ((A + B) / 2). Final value -0.011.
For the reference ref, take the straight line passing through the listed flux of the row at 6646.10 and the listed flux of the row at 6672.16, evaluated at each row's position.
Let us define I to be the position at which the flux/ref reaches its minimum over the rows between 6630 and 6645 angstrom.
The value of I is 6630.81 angstrom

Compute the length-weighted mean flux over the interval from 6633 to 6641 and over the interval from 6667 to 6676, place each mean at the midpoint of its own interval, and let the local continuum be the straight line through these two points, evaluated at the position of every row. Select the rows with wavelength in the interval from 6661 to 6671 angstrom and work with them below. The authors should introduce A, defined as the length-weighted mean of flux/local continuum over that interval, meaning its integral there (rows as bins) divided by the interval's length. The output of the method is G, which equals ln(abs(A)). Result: -0.03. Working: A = 0.97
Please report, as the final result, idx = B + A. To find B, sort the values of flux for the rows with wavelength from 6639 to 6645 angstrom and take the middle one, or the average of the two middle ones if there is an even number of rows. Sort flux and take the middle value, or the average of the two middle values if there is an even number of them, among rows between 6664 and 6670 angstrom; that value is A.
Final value 15.8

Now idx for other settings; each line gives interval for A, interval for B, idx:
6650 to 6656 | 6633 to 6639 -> 15.7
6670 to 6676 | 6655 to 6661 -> 16.2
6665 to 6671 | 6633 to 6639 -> 15.7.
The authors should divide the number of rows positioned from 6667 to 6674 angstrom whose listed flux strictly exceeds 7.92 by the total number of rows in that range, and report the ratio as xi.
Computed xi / 0.60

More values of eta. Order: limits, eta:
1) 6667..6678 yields 6667.55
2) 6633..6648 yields 6638.45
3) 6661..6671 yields 6667.55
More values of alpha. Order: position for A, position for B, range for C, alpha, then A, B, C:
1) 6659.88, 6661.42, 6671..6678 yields 0.007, 2.03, 2.05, 2.07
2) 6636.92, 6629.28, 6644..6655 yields 0.090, 2.07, 1.88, 2.05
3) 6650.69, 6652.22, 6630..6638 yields -0.037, 2.01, 2.06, 1.98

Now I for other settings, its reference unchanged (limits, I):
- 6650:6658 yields 6650.69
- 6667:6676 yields 6672.16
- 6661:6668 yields 6666.02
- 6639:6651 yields 6650.69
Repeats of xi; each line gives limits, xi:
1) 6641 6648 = 0.40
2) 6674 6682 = 0.20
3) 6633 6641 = 0.40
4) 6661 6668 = 0.20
